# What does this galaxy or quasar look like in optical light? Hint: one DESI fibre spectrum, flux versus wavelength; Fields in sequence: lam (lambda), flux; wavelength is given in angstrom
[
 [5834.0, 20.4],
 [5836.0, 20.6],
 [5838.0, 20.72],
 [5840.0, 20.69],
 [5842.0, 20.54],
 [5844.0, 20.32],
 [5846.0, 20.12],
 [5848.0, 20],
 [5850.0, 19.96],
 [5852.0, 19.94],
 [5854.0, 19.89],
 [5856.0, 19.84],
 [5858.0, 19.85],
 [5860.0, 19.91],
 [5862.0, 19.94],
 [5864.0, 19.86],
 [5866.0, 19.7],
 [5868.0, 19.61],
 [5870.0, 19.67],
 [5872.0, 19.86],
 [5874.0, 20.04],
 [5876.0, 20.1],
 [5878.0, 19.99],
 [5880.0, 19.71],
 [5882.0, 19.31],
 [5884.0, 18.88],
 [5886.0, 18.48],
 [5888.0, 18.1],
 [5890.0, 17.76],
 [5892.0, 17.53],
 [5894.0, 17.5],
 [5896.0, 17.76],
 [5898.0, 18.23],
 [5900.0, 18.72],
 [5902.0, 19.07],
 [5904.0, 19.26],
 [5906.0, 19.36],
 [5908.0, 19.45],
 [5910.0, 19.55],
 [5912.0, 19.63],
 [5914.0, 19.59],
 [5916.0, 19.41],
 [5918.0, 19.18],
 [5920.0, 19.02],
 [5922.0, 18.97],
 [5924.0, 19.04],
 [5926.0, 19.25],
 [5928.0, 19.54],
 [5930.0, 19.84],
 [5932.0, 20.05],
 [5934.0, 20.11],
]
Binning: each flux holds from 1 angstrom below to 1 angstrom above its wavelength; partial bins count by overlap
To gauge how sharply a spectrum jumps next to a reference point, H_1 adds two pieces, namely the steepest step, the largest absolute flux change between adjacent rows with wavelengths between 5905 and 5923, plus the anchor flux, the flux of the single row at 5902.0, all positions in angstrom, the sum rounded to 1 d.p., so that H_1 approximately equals 19.3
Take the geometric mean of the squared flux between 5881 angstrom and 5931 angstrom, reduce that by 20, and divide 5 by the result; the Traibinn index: 0.0149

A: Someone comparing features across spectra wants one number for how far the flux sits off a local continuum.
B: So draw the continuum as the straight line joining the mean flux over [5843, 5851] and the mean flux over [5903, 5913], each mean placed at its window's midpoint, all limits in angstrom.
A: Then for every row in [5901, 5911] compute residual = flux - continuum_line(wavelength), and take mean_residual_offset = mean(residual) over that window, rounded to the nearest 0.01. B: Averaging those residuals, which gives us -0.13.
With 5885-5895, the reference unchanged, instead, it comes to -1.77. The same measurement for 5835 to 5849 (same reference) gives 0.27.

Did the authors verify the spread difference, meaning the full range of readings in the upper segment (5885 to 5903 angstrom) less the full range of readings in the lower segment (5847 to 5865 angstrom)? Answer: 1.4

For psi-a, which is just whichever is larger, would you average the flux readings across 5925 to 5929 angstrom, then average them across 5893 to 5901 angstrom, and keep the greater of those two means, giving 19.4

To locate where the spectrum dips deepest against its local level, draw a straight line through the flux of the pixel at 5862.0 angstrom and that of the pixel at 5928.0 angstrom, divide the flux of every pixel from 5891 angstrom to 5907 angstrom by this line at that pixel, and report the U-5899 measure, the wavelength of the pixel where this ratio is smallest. 5894.0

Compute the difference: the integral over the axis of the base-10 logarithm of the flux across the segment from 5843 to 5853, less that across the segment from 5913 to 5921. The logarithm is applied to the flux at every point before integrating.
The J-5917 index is 2.7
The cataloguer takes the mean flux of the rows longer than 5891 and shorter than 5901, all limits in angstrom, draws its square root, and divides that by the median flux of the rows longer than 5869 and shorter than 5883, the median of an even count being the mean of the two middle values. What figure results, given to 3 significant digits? 0.213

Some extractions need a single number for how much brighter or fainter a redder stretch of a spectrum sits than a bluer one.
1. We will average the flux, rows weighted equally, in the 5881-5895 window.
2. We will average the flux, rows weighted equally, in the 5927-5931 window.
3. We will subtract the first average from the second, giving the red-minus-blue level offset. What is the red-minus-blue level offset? 1.5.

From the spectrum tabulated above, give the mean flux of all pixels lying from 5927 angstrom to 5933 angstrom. 19.8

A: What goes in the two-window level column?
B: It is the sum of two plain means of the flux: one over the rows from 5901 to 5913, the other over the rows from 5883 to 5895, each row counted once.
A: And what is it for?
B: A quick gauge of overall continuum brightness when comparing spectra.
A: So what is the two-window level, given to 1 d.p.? 37.4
